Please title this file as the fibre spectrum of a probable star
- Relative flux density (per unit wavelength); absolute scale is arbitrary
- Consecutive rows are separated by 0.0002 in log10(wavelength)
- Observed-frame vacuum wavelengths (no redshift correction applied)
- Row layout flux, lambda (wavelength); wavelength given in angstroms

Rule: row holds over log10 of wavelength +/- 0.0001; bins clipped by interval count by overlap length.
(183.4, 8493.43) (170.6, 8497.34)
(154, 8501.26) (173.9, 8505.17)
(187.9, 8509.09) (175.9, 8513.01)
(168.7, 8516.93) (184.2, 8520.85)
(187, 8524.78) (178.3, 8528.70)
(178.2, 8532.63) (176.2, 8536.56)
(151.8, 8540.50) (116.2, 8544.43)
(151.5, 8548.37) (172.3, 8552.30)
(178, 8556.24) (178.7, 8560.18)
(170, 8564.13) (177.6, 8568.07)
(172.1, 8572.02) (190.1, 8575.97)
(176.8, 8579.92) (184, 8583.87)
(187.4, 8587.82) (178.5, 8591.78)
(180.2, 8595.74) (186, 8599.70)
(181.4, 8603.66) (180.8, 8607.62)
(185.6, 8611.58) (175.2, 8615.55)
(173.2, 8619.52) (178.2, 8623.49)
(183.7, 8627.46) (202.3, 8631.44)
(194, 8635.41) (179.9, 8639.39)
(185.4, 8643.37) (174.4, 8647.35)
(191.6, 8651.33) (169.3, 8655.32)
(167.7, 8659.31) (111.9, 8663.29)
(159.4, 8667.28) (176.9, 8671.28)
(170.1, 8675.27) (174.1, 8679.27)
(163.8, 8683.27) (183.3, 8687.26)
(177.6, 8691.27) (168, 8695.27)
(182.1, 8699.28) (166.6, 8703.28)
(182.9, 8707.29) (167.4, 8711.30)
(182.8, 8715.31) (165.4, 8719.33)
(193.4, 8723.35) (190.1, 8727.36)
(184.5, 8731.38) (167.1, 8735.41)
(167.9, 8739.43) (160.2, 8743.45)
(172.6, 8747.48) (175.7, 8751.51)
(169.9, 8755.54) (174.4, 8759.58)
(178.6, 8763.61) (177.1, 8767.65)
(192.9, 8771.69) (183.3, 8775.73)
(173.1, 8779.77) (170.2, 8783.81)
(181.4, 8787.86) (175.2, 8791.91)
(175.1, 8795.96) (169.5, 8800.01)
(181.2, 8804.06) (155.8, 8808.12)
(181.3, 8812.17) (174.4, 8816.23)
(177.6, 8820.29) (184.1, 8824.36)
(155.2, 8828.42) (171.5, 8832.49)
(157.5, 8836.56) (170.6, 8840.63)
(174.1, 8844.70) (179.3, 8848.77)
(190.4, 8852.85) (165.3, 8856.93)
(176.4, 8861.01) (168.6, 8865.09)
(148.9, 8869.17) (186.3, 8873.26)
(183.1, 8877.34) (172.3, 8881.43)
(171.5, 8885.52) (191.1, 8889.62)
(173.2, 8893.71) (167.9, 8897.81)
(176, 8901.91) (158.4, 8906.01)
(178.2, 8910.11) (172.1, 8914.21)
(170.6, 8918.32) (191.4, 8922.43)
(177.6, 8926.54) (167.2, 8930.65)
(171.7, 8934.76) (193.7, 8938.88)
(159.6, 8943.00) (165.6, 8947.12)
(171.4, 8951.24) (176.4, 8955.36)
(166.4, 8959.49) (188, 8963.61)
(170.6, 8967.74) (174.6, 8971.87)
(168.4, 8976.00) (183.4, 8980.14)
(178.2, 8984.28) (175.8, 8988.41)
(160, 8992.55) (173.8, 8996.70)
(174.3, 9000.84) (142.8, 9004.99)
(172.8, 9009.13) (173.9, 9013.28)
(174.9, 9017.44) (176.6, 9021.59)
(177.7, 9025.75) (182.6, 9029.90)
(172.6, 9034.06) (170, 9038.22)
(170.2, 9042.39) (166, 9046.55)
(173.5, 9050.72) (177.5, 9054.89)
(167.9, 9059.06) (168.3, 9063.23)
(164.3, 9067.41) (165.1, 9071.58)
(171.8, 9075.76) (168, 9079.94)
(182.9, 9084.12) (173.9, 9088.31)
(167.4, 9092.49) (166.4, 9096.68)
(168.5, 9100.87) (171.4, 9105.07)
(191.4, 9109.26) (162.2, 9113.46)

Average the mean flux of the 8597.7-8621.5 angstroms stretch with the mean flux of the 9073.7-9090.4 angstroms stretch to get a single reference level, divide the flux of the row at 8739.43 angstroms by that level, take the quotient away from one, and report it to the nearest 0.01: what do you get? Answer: 0.05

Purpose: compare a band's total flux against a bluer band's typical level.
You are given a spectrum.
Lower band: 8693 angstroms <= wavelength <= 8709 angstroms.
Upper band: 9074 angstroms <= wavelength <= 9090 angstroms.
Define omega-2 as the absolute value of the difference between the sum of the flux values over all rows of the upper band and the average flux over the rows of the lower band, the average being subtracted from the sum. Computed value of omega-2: 522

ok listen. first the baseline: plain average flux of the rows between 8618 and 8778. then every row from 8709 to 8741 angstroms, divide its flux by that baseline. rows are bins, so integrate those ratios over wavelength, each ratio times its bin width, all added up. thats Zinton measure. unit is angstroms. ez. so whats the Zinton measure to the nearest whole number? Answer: 32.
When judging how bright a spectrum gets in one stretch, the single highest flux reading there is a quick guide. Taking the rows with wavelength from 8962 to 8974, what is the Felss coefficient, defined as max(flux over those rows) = 188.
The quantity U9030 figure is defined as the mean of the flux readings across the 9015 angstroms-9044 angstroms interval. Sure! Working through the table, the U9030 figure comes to 175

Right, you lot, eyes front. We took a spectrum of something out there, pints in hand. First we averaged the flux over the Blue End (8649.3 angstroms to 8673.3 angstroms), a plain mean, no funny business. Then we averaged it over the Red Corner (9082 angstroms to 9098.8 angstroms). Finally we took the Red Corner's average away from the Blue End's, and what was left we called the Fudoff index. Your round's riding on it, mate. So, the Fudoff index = -10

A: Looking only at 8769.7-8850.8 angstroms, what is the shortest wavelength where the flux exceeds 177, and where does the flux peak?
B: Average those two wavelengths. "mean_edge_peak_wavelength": 8771.7 angstroms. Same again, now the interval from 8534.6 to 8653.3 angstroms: 8593.8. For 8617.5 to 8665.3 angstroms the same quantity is 8627.5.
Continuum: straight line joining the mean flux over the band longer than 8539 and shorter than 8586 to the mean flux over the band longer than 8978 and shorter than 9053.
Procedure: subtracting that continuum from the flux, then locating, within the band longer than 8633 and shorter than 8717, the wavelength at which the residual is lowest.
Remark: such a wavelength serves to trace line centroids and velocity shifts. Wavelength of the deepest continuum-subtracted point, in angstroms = 8663.29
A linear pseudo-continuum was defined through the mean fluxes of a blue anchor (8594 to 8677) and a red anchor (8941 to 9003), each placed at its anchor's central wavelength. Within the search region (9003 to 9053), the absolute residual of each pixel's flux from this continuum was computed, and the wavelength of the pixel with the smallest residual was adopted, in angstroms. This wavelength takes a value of 9009.13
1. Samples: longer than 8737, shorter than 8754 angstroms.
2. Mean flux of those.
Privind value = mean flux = 169.1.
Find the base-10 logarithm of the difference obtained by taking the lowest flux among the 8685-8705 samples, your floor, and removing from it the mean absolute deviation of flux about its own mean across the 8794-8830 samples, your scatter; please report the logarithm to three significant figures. 2.20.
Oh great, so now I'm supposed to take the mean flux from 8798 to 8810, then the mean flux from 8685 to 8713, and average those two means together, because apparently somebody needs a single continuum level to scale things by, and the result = 172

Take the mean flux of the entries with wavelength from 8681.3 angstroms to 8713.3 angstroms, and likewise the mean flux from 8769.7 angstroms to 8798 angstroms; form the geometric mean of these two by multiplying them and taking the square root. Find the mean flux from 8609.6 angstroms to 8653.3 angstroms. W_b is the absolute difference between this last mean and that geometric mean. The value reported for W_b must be 7.6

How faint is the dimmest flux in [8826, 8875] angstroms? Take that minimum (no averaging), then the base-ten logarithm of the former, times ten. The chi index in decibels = 21.7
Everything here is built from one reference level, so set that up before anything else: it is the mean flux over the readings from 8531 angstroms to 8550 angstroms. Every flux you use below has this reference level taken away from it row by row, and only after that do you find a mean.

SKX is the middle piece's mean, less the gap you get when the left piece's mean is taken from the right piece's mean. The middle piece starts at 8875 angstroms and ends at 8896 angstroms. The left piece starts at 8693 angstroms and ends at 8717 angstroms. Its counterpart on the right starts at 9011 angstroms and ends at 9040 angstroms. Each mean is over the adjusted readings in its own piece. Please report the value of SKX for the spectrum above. 23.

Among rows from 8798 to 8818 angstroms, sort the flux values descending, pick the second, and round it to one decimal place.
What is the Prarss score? 181.2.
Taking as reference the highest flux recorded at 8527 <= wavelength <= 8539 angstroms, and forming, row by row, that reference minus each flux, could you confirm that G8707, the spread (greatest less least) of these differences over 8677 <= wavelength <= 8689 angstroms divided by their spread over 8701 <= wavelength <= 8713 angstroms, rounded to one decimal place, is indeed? 1.2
